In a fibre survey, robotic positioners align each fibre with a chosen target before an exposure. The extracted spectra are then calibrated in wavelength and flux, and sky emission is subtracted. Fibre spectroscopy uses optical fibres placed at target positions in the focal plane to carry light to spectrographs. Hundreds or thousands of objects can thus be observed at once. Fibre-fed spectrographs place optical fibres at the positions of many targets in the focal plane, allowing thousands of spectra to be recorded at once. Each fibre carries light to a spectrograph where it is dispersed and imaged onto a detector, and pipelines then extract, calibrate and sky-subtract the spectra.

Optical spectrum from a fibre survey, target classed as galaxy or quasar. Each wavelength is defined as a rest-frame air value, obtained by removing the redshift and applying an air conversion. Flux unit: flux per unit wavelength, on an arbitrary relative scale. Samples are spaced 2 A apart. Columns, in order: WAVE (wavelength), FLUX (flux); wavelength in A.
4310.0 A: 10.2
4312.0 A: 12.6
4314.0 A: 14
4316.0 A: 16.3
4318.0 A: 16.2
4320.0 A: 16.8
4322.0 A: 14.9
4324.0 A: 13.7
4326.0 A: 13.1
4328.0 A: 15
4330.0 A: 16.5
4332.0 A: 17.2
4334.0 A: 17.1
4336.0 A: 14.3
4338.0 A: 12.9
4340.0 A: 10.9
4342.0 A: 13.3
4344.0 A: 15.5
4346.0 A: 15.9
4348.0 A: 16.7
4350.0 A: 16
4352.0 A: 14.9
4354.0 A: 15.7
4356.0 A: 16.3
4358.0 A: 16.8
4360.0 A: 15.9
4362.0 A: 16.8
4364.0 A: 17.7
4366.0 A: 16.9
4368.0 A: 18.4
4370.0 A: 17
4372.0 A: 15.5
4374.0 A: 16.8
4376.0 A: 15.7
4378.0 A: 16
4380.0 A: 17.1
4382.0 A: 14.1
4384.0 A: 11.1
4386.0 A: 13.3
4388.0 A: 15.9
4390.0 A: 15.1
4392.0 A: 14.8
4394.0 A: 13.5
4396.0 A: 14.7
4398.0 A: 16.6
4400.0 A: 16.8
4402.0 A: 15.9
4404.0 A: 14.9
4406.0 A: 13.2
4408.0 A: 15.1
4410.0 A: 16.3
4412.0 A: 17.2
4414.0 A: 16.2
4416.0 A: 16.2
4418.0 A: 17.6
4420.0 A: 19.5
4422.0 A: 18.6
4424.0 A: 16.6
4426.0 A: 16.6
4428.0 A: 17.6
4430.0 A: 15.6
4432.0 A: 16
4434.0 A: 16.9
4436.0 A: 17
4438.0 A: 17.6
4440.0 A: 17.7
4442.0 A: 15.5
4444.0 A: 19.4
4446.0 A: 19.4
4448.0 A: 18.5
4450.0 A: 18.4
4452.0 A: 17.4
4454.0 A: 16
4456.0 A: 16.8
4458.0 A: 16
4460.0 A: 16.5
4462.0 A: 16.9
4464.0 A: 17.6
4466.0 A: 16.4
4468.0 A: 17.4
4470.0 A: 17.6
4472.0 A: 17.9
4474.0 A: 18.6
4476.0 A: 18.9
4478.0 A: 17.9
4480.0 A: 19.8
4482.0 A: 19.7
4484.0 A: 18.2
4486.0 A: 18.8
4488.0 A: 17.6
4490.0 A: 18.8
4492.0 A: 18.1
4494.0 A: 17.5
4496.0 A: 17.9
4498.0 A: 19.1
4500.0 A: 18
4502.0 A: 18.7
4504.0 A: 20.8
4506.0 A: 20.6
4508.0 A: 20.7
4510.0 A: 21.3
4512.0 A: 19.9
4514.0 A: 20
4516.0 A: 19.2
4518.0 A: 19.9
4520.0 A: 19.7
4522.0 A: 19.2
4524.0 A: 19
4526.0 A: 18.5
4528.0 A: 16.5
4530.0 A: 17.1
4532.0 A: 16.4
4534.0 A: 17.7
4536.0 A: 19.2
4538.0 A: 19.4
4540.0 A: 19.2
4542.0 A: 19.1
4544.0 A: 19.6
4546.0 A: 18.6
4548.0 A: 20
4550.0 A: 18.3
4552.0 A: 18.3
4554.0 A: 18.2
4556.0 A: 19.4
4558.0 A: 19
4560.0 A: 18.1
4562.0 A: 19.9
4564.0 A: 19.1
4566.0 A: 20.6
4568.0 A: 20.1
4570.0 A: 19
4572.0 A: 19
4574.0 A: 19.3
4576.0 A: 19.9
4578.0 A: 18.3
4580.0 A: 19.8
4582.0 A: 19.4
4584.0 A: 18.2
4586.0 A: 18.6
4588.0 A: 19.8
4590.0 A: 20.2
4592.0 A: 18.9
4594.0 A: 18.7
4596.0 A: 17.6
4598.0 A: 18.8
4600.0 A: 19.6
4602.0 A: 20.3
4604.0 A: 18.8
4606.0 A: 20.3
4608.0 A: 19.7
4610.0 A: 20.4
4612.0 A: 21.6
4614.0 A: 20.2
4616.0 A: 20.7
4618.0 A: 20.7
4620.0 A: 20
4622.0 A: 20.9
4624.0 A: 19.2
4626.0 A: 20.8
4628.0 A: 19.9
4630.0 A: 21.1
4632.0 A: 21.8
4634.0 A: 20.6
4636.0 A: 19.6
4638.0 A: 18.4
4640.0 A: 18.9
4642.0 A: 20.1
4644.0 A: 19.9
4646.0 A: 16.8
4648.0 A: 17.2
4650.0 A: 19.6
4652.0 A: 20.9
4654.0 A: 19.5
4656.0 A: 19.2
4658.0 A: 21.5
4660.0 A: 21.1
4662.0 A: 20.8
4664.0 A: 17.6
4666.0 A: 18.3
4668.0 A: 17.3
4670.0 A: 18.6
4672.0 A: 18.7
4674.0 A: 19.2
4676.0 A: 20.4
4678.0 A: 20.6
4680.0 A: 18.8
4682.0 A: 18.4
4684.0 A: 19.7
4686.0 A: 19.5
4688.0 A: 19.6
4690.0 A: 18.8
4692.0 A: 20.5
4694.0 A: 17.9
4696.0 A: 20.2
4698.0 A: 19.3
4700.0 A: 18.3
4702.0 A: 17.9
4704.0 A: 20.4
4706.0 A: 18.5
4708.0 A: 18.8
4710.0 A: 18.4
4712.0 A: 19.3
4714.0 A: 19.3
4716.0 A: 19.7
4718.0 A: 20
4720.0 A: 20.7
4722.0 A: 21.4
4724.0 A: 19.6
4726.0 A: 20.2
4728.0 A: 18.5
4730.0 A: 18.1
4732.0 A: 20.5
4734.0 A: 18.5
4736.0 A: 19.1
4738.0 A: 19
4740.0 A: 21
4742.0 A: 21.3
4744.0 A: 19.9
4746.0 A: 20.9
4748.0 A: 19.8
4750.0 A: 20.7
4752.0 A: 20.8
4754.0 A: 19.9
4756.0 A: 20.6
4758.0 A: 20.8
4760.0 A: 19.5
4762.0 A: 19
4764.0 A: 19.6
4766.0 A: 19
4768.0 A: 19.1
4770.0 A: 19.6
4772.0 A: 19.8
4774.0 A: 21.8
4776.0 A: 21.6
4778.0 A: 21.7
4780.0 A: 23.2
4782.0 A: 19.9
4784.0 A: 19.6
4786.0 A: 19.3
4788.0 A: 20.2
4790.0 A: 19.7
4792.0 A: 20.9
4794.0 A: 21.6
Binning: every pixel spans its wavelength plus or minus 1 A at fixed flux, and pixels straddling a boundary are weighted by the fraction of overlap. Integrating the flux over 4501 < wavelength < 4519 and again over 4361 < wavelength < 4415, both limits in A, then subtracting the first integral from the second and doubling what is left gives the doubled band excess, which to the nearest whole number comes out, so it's 966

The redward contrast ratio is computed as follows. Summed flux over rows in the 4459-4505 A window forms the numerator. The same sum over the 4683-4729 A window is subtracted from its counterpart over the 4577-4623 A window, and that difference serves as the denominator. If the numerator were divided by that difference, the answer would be 84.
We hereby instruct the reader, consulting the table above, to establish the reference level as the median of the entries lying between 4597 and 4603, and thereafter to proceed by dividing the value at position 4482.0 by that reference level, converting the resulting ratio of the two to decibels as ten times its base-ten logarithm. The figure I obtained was 0.0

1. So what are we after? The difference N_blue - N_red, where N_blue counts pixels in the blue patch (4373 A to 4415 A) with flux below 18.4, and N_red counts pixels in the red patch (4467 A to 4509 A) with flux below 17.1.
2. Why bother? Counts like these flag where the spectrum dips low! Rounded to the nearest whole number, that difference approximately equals 21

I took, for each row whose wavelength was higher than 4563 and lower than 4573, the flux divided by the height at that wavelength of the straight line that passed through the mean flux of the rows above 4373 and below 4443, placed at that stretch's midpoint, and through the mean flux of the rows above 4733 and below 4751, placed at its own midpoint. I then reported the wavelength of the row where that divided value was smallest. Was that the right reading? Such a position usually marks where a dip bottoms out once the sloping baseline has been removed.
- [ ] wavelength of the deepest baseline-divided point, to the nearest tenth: 4572.0 A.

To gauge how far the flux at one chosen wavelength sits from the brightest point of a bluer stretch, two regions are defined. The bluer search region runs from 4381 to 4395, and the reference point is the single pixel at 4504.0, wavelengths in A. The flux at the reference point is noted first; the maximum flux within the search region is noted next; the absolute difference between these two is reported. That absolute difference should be 4.9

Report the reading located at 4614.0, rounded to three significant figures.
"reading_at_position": 20.2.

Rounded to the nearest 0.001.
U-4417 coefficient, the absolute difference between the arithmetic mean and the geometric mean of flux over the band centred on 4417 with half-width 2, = 0.015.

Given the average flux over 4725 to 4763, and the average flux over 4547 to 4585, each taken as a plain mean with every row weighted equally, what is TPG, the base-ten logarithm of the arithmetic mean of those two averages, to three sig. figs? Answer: 1.29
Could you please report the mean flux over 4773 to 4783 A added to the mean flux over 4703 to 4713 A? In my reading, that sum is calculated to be 40.7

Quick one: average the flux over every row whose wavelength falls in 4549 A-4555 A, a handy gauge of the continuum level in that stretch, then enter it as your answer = 18.3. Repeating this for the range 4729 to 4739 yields 19.0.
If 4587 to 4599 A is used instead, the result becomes 19.0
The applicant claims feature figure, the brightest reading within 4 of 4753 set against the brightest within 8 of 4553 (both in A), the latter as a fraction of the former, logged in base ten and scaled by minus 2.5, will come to 0.04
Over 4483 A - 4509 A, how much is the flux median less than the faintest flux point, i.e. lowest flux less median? -1.2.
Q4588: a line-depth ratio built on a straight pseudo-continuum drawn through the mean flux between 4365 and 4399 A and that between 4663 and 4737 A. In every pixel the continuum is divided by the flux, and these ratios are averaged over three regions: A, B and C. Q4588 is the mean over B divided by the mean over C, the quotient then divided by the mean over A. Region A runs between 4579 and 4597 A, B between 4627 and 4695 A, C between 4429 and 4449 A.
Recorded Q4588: 1.10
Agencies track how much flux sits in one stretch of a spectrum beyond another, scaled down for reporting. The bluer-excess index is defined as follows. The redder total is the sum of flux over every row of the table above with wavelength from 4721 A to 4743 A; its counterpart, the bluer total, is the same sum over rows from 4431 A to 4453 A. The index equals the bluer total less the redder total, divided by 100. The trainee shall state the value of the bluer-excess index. -0.23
